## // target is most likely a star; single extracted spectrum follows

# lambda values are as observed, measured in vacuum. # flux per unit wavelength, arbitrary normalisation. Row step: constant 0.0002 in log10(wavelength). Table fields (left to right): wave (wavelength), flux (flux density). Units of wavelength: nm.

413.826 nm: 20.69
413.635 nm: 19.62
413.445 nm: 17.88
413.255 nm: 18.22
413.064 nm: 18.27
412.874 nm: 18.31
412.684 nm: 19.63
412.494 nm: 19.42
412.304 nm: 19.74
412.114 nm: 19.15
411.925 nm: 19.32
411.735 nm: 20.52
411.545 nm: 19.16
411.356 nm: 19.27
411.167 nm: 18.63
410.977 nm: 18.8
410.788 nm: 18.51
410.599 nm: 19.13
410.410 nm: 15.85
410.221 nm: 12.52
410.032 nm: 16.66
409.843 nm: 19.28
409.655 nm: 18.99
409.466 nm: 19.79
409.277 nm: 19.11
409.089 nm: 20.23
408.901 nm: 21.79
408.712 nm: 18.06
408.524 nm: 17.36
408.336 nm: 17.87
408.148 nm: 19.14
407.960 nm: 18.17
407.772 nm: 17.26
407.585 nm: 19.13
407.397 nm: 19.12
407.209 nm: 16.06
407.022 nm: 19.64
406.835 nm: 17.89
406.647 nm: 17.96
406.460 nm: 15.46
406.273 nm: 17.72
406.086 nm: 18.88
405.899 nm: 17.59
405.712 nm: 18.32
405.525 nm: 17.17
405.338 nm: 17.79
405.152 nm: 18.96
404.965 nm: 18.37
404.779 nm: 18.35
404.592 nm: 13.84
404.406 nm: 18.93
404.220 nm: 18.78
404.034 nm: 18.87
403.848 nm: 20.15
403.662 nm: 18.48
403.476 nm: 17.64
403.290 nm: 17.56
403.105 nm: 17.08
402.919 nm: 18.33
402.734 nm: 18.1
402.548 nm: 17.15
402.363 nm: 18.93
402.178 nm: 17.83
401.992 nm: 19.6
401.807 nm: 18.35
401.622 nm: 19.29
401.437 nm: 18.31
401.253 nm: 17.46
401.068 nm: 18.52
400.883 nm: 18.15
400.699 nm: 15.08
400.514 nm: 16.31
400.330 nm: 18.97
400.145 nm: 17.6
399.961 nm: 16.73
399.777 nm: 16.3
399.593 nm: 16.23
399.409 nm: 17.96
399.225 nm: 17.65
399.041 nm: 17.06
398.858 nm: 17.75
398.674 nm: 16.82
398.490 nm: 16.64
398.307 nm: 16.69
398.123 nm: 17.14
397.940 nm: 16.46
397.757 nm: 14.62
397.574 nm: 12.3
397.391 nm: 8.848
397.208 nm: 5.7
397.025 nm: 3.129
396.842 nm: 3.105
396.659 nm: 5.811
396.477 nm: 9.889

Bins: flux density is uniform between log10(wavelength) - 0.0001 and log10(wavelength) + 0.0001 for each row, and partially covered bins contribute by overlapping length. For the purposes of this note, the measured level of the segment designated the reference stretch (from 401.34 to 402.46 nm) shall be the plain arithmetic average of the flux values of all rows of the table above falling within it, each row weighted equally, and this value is 18.7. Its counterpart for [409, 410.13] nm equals 19.0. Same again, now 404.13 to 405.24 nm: 17.9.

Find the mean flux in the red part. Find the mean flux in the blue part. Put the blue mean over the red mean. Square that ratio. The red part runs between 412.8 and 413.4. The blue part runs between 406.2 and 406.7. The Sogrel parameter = 0.87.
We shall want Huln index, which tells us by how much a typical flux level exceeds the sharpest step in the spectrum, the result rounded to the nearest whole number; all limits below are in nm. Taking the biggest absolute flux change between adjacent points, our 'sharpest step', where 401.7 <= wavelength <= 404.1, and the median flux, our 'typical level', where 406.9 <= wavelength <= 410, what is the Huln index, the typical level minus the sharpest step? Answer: 17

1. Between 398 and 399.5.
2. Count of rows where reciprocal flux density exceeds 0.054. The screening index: 8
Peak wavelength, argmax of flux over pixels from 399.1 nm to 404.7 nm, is 403.848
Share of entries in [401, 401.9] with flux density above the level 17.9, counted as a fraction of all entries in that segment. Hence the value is 0.80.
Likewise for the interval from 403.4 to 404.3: 0.80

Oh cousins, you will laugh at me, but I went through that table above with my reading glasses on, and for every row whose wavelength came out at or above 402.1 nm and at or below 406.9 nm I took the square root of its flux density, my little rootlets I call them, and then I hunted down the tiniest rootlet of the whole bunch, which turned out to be 3.72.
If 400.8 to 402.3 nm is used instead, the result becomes 4.18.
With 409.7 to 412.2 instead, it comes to 3.54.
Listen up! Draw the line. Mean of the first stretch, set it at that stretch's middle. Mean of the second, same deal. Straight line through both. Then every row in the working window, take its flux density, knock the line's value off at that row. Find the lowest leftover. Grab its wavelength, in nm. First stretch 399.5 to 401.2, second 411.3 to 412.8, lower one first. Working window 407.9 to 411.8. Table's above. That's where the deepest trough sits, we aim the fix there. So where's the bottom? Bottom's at 410.221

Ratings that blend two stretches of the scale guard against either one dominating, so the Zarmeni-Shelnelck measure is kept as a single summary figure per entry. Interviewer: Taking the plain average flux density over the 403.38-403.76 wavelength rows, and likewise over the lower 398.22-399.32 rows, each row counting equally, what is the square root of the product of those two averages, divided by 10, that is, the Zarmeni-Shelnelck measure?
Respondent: 1.76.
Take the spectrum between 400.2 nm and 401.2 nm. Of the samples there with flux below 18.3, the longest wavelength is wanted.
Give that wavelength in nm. 400.883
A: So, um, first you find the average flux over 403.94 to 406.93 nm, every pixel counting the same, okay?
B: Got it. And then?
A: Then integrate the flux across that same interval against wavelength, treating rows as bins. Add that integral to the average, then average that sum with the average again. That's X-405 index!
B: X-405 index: 44.4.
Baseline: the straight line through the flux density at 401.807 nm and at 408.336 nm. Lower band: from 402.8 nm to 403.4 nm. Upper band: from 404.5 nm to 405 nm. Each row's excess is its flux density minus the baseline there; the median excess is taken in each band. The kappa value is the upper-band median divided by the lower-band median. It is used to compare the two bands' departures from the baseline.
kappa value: -0.3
